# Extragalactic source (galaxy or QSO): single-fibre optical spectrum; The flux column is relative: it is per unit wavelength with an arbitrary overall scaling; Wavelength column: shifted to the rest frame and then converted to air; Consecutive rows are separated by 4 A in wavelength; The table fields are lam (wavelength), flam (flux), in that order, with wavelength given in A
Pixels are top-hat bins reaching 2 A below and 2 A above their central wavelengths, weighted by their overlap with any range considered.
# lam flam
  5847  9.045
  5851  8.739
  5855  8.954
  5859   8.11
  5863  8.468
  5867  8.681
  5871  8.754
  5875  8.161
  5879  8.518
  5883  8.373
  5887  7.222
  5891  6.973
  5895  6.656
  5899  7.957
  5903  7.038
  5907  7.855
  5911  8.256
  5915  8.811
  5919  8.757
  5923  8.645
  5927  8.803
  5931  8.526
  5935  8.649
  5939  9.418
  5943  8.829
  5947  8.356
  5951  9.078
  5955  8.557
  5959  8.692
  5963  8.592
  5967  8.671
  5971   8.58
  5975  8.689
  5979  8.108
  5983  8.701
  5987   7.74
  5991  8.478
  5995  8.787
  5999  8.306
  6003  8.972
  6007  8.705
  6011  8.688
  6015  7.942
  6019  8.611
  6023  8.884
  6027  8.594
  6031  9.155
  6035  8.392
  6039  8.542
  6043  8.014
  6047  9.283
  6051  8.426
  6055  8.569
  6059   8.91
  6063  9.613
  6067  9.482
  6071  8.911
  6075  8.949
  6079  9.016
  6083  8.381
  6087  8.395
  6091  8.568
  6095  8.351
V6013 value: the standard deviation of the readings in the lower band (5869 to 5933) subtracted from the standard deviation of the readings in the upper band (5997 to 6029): -0.40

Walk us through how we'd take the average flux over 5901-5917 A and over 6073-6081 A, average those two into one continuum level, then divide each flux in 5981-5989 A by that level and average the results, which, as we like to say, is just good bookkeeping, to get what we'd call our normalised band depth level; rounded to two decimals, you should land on 0.97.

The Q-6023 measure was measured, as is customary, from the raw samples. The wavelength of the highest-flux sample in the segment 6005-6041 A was 6031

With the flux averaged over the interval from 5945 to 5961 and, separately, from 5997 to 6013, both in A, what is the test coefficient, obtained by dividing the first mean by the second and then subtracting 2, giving -1.000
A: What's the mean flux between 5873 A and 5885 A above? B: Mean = 8.35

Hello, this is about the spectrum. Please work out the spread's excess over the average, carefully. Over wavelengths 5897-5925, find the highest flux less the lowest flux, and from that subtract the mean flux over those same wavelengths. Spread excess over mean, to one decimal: -6.4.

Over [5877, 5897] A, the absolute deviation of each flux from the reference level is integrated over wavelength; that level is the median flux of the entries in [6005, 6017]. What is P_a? 23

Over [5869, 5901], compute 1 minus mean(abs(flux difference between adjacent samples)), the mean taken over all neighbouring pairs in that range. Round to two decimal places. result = 0.41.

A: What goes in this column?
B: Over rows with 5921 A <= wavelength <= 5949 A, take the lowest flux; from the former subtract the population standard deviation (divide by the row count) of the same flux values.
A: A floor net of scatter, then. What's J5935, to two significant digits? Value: 8.0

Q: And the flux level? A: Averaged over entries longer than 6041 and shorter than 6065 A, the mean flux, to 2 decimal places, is 8.80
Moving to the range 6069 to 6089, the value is 8.73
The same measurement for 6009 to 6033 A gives 8.65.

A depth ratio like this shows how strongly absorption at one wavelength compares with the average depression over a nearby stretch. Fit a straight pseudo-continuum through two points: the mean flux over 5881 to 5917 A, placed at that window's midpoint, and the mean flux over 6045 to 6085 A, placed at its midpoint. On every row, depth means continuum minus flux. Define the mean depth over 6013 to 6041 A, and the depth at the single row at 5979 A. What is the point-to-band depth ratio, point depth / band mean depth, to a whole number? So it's 3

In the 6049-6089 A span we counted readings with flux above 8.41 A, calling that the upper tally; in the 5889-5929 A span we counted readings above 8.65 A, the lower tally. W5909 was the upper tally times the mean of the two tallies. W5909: 44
